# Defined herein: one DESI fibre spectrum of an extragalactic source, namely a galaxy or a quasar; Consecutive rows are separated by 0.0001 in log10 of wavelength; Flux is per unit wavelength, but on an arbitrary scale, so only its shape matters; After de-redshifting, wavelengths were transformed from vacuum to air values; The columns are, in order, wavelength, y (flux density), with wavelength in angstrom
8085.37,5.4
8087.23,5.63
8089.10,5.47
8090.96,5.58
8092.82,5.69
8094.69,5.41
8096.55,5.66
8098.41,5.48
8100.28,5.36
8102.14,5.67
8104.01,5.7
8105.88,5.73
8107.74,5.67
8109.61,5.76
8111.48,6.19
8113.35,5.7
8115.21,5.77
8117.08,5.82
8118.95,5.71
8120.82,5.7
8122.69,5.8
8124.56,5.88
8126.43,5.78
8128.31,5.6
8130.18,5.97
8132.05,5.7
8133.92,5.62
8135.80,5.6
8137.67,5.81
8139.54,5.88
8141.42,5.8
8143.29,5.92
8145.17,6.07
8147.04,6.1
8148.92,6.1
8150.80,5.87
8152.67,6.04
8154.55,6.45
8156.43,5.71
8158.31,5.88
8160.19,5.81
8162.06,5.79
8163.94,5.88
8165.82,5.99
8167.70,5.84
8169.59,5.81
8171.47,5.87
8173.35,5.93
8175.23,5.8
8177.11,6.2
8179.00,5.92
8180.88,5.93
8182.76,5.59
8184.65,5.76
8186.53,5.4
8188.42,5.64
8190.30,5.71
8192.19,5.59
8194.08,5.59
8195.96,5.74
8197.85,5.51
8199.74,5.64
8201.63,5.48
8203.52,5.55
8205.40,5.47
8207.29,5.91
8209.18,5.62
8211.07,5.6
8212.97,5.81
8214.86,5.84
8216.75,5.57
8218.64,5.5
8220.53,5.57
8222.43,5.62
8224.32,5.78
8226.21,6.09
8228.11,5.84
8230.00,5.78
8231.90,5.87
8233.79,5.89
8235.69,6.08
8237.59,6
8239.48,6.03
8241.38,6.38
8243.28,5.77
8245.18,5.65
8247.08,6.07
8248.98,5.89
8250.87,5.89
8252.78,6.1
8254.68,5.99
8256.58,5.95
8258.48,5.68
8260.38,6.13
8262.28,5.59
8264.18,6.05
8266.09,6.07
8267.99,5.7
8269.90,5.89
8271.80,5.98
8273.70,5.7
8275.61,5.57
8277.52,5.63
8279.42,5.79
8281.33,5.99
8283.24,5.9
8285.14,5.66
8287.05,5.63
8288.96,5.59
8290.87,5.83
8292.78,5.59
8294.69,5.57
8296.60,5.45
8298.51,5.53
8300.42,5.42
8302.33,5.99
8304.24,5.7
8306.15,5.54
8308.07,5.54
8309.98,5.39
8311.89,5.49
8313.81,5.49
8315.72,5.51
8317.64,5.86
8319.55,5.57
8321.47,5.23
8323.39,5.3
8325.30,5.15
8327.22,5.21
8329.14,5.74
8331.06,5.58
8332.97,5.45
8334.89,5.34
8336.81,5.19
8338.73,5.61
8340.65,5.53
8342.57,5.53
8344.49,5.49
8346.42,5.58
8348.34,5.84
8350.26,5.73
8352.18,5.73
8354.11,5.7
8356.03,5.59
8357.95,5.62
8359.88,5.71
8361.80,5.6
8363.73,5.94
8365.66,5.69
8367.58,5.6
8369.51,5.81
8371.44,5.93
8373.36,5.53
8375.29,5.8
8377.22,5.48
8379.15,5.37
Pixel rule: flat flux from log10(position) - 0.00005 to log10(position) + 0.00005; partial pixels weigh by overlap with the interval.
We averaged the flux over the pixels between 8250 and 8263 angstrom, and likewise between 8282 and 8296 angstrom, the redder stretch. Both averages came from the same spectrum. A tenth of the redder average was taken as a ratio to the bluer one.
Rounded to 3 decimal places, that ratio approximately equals 0.096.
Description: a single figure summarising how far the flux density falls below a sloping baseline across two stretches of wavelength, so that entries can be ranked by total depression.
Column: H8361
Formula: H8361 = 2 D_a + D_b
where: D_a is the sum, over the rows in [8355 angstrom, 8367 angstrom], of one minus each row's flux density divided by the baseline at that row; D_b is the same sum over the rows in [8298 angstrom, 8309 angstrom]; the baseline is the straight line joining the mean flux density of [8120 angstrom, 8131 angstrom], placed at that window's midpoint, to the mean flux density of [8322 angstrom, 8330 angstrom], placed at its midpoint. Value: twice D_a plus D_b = -1.2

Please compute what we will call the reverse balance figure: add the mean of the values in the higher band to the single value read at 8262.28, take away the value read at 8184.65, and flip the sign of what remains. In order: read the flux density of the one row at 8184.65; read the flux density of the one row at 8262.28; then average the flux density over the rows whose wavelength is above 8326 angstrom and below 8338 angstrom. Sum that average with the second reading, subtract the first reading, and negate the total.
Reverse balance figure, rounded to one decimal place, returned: -5.2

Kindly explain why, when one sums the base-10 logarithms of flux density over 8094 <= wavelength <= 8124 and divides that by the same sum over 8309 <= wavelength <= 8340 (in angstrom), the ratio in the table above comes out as 1.03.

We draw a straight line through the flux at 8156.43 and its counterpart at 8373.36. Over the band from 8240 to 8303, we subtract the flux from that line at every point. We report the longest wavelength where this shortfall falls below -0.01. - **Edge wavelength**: 8302.33 angstrom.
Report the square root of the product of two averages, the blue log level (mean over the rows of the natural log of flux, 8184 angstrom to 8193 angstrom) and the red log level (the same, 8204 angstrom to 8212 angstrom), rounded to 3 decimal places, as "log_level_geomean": 1.729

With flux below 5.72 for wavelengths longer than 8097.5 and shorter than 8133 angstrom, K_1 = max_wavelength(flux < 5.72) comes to 8132.05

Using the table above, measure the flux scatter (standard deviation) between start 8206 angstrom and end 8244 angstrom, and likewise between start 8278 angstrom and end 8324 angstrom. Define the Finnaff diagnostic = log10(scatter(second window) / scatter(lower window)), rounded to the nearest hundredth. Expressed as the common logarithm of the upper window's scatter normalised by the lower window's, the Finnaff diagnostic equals -0.03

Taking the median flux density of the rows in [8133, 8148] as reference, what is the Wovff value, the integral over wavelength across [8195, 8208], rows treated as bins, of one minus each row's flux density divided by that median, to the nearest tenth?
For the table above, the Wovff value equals 0.5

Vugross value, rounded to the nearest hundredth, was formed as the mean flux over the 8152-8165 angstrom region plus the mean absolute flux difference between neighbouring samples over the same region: 6.19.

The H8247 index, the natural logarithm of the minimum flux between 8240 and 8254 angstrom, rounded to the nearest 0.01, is 1.73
